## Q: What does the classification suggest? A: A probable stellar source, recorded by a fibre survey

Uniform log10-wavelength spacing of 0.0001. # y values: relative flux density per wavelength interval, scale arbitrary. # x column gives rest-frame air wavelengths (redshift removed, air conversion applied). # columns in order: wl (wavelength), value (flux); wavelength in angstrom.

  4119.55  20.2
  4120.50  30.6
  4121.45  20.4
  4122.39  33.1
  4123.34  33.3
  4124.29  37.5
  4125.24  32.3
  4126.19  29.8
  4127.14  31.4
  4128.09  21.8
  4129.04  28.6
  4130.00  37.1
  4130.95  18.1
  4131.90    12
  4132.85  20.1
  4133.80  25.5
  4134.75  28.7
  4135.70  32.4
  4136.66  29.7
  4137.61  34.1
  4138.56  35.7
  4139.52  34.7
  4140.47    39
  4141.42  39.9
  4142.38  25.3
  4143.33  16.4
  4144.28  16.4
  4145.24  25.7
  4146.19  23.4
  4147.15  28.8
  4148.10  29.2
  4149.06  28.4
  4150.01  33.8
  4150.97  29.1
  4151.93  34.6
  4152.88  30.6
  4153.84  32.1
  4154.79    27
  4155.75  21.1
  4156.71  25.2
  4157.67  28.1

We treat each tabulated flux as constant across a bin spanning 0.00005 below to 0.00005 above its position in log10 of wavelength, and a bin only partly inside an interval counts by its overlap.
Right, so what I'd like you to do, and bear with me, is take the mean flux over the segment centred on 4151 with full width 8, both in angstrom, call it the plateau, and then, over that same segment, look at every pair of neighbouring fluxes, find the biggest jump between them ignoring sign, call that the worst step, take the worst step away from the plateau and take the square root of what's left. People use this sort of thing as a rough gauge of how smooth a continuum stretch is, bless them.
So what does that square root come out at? 5.0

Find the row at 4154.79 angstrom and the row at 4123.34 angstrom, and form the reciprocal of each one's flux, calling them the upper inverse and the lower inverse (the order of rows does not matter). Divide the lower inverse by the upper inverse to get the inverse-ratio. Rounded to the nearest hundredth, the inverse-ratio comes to 0.81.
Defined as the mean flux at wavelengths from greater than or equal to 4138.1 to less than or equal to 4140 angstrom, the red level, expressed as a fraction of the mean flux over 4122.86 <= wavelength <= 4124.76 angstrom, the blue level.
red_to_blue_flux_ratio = 0.99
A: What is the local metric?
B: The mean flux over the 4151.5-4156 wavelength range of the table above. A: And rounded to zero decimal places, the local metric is 29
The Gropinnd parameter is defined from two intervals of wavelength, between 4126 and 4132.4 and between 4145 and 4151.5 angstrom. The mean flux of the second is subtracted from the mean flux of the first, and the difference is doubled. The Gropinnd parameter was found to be -6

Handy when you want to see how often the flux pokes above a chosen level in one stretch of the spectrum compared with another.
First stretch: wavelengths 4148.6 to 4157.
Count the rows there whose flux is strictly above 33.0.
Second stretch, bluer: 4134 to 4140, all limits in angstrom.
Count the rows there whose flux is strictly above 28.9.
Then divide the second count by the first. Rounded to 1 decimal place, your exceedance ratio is 2.5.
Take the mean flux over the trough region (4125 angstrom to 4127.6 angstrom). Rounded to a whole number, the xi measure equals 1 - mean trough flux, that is -30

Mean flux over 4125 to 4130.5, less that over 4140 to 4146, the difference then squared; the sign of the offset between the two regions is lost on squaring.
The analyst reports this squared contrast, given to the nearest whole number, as 9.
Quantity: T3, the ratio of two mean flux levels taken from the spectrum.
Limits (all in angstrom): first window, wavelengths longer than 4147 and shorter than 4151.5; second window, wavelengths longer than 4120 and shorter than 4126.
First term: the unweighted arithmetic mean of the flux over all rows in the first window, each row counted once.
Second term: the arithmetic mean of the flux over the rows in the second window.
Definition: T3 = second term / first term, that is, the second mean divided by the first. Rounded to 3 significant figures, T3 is 1.04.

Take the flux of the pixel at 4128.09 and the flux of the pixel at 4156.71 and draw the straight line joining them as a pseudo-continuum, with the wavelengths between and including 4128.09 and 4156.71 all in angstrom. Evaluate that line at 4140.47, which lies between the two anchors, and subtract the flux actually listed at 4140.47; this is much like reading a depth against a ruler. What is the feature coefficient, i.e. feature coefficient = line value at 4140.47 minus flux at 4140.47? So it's -16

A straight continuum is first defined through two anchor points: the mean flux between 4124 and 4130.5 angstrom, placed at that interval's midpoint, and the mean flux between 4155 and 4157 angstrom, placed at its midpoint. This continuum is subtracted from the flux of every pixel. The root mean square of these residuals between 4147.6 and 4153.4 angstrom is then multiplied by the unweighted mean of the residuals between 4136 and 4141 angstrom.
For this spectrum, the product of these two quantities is 44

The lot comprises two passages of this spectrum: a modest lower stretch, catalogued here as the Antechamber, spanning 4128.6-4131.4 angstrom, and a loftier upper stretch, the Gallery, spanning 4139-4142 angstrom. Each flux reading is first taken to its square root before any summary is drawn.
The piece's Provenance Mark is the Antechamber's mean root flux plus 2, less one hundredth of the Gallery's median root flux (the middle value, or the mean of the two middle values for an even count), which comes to 7.2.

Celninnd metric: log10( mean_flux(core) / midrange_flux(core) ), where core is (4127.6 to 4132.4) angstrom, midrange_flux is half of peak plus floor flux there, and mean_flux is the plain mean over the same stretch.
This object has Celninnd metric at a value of -0.019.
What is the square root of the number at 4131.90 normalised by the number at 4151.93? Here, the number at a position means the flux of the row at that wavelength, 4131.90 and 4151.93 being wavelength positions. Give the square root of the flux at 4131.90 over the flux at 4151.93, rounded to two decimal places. 0.59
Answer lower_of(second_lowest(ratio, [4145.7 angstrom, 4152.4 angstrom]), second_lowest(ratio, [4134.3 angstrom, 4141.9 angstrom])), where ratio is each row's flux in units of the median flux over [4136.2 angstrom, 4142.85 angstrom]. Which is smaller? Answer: 0.82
